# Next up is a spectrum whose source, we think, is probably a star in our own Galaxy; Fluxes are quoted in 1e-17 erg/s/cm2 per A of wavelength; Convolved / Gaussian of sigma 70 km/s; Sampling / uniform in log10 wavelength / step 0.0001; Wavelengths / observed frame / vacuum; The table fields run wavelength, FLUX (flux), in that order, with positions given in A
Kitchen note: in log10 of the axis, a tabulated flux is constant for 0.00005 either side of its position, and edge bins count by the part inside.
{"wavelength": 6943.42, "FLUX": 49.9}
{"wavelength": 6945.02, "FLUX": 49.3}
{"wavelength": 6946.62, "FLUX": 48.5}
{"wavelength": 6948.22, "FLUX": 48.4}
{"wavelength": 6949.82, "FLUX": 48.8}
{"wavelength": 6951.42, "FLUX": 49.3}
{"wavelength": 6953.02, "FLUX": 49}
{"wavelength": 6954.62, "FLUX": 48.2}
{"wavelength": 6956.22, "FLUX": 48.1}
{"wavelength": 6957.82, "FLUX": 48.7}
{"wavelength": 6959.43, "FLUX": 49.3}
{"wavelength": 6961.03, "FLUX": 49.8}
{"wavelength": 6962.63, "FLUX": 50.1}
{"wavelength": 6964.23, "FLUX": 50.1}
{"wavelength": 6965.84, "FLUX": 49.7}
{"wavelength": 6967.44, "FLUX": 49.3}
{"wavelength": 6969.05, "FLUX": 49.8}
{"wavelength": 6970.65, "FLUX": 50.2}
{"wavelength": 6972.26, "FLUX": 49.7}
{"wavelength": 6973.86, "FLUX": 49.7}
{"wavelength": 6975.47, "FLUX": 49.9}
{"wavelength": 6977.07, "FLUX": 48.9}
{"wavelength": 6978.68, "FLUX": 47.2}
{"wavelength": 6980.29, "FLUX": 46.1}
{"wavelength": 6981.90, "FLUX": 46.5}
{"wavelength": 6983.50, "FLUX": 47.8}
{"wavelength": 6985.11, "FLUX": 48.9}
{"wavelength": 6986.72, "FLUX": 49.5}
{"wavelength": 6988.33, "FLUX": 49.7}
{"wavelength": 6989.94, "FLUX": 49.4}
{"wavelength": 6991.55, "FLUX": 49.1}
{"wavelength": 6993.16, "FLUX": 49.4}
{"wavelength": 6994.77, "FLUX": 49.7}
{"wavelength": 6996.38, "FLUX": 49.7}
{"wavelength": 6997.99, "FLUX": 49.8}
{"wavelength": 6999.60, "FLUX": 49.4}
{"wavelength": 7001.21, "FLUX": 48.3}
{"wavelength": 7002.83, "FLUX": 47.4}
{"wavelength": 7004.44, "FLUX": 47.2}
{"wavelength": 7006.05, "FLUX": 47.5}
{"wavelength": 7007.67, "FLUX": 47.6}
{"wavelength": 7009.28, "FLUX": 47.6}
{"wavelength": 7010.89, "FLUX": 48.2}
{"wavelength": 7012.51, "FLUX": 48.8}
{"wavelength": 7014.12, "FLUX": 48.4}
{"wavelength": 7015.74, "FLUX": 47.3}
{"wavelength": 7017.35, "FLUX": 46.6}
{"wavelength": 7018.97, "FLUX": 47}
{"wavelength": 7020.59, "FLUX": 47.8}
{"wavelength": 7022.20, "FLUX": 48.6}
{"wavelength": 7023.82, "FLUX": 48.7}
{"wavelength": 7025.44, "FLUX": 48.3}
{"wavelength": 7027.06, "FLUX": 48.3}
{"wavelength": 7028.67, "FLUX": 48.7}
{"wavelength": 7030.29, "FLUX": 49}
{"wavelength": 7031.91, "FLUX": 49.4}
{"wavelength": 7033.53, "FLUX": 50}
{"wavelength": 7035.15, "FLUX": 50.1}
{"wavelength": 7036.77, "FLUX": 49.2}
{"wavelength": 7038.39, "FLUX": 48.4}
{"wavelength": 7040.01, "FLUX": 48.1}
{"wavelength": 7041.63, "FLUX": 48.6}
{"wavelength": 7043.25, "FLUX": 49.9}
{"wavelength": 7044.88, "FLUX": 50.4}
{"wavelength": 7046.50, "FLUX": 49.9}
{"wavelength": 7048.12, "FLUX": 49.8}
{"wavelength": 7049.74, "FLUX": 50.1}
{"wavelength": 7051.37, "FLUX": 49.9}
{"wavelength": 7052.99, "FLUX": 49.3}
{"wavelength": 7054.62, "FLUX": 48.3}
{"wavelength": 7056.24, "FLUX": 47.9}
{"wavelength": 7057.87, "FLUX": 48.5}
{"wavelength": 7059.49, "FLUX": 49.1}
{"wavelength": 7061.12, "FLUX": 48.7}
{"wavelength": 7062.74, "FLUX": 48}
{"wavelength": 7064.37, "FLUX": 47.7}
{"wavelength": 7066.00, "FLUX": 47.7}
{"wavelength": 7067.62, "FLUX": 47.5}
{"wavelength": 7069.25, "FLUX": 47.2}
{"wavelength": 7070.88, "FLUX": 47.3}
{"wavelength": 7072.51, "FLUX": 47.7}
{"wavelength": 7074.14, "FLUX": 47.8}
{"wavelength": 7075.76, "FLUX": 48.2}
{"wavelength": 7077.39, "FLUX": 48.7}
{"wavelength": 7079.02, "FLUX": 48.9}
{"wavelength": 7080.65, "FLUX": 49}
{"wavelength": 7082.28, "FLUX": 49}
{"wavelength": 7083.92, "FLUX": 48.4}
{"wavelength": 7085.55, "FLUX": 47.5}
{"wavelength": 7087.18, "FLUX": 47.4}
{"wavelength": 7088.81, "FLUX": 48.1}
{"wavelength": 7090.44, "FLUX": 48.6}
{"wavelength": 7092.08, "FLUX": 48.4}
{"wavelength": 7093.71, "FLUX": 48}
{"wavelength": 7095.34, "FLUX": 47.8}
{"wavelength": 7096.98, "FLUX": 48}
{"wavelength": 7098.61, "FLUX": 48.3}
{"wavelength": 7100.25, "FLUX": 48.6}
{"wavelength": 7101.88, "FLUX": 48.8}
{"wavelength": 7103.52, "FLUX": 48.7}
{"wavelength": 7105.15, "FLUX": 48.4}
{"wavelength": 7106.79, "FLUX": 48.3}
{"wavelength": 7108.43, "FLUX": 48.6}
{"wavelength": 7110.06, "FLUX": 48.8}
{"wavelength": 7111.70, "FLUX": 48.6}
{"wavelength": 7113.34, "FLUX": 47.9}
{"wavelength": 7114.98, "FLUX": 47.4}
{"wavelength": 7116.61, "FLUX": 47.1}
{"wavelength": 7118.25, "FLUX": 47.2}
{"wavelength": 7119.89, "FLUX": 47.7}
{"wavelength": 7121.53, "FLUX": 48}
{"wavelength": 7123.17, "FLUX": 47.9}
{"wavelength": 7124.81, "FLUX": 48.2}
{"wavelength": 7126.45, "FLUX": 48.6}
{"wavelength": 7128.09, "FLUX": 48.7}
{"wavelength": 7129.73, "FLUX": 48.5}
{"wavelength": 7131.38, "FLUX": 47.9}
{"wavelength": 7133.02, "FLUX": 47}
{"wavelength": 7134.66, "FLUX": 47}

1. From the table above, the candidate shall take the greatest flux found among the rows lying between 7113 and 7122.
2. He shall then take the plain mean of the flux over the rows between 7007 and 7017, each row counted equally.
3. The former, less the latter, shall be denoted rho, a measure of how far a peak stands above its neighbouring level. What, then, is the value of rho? 0.0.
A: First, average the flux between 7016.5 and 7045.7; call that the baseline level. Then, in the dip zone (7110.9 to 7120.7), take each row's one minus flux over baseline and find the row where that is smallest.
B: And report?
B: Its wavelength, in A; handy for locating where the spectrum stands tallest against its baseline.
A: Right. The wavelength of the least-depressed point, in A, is 7111.70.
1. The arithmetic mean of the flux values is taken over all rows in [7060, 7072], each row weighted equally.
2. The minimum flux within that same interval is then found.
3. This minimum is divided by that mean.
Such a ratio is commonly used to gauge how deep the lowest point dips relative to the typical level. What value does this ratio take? 0.989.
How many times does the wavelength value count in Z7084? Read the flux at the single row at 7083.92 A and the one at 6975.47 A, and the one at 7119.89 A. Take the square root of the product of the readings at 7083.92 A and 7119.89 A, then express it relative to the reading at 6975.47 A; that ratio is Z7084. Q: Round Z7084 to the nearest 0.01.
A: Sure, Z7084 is 0.96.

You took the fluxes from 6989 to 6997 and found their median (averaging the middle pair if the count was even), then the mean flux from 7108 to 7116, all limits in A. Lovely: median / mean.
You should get 1.02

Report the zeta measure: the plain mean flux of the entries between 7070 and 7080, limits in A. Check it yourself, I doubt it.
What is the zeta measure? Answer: 48.1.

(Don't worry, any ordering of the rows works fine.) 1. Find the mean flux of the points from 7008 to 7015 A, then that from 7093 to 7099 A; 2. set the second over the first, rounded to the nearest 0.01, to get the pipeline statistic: 1.00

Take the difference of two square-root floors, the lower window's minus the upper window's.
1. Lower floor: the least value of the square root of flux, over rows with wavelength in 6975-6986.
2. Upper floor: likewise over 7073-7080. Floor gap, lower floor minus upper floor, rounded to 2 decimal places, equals -0.12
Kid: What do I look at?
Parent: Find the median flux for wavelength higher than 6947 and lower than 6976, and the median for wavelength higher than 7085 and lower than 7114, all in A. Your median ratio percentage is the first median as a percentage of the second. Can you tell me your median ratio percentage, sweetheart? 102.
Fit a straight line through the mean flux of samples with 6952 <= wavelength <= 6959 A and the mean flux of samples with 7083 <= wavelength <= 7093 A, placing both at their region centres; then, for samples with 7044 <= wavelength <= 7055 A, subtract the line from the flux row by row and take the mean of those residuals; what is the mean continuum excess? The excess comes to 1.5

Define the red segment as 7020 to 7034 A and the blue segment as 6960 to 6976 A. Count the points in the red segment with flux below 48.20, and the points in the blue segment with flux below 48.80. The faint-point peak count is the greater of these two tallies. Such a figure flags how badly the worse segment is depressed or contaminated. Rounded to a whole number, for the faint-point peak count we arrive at 1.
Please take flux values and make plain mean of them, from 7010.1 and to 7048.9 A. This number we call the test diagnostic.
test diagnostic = 48.7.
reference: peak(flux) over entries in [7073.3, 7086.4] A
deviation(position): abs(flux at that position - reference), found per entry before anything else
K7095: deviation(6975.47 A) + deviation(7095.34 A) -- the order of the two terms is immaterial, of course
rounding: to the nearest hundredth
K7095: 2.10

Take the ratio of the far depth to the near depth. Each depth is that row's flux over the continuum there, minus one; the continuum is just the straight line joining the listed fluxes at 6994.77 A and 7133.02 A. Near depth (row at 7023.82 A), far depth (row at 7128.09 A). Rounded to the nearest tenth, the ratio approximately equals -3.9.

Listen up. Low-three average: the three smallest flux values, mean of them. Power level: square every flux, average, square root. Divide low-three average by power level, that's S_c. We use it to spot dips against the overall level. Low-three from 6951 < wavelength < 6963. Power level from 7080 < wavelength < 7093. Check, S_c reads 1.00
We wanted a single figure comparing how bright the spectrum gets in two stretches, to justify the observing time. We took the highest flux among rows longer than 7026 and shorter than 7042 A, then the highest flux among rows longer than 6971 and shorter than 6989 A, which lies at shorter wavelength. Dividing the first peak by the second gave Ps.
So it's 1.004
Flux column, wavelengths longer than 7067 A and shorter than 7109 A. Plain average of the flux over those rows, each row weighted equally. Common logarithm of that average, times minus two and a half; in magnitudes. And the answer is -4.21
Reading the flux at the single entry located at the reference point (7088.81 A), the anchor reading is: 48.1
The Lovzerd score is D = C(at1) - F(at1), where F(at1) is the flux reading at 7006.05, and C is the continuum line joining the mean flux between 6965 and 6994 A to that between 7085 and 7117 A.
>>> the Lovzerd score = 1.3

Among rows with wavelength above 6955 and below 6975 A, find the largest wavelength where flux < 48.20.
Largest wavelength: 6956.22 A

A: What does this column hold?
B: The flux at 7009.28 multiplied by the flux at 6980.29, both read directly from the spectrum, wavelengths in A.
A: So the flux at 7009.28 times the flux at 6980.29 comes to 2194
